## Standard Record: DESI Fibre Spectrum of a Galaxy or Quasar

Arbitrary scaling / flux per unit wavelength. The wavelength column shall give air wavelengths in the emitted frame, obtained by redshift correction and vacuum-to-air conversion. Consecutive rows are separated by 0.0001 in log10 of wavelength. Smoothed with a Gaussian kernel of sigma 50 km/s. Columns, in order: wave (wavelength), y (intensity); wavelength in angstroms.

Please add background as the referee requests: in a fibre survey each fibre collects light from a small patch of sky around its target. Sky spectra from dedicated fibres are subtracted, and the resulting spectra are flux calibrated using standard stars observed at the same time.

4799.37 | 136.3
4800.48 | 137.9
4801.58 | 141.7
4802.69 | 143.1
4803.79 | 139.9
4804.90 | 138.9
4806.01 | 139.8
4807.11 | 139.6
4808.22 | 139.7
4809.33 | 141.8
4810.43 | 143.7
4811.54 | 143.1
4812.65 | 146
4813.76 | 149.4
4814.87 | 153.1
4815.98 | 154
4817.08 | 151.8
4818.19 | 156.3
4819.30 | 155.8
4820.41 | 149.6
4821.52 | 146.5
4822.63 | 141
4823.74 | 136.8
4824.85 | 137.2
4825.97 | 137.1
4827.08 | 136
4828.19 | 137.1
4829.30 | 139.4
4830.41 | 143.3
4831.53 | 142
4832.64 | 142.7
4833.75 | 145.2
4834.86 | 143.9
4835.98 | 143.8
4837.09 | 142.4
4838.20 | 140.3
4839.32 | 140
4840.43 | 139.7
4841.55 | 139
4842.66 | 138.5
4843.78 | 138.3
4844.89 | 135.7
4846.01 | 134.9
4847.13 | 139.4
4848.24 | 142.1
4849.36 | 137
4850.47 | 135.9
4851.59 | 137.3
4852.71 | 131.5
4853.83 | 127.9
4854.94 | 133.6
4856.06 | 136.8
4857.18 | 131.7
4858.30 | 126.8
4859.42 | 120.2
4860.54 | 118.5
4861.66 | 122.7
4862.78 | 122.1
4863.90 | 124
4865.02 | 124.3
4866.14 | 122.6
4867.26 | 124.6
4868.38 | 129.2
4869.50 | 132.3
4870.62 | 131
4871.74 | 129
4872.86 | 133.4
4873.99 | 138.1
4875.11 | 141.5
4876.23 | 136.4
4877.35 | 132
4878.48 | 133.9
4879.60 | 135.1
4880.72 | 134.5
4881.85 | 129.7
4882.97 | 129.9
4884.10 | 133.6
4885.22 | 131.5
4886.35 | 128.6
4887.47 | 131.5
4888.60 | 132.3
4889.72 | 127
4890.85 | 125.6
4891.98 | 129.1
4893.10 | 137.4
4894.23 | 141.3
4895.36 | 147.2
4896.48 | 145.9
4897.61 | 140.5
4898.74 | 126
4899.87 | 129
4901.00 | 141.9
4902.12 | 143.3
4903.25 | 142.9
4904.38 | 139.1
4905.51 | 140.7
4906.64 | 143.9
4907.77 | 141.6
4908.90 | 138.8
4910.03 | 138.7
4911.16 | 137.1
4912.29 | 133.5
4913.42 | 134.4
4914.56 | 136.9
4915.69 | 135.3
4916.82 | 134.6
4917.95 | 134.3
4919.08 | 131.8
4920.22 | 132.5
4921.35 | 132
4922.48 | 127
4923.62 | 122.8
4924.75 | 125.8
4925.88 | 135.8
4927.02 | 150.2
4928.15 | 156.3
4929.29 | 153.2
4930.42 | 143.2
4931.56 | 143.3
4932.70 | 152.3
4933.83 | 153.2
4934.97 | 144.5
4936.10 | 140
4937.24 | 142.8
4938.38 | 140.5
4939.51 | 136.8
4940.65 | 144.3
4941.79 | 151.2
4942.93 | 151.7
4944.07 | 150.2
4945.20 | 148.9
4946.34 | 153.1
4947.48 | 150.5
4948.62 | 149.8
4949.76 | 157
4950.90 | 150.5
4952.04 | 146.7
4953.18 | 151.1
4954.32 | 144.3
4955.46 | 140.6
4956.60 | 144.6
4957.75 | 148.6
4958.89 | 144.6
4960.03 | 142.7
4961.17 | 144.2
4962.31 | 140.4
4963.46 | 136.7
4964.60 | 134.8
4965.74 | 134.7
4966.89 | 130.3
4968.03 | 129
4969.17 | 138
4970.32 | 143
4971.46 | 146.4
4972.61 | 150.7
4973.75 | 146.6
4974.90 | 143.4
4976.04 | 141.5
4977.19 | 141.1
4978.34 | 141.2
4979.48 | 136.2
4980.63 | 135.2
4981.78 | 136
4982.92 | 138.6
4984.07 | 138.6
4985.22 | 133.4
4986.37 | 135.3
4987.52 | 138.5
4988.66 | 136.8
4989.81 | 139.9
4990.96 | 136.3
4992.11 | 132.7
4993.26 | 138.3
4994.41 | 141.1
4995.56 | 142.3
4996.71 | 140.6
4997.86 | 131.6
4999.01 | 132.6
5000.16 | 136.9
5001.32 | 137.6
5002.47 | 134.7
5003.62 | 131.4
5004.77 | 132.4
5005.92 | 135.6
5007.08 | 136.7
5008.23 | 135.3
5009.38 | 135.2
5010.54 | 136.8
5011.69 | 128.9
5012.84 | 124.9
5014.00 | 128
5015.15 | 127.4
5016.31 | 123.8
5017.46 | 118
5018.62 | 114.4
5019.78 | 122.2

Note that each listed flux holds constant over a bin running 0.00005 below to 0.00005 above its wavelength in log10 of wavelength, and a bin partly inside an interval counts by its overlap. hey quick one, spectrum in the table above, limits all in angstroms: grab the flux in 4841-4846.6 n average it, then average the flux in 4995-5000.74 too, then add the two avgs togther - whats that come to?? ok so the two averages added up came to 274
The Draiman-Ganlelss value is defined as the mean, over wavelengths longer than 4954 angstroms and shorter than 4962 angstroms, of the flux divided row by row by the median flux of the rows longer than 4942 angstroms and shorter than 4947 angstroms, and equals 0.955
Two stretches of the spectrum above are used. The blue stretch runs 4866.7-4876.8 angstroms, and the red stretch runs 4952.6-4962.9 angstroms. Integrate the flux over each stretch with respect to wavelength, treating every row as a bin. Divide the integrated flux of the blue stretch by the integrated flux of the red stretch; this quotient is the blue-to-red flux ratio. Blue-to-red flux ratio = 0.90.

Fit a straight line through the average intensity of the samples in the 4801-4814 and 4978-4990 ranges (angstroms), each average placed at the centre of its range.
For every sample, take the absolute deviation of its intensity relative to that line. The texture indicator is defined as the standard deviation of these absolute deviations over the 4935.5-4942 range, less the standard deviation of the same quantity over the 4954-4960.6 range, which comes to 2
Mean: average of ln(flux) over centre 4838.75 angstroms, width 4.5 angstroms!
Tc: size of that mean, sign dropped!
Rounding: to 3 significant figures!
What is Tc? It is 4.95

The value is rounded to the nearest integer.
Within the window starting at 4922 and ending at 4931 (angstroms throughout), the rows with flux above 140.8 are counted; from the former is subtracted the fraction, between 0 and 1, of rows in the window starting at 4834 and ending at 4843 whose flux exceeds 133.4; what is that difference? 3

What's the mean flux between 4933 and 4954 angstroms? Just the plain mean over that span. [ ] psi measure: 148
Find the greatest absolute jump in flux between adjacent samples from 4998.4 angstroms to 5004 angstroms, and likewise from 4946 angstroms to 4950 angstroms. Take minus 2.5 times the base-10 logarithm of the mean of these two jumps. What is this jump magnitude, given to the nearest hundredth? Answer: -1.90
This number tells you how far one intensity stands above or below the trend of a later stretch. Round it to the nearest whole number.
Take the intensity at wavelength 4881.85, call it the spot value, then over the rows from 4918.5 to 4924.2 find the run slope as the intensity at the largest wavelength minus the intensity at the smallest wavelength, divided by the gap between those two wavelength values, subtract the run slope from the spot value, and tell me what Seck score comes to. 132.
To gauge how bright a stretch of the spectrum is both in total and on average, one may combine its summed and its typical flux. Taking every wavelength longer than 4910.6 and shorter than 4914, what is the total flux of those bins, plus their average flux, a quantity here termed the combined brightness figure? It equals 540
